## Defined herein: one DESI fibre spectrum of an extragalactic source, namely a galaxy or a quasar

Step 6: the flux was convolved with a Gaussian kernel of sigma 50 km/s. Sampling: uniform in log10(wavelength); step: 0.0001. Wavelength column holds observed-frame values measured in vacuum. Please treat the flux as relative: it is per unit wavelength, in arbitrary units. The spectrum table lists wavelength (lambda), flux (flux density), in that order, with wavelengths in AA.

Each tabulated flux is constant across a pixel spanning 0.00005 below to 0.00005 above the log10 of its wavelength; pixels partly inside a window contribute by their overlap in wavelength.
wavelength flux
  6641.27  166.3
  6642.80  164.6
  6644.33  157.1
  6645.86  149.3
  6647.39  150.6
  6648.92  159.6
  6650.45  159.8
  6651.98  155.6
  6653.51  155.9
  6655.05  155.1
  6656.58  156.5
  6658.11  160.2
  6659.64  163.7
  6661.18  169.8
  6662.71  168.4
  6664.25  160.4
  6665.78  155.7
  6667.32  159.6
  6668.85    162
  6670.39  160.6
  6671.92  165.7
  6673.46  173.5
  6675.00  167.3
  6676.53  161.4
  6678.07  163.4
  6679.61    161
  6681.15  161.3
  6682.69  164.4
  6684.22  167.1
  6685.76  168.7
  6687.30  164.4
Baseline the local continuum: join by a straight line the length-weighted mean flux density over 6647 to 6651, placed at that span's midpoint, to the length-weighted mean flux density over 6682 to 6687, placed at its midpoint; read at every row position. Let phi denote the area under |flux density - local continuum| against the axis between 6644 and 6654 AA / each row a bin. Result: 35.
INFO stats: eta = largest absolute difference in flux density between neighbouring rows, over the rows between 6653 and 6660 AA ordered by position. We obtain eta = 4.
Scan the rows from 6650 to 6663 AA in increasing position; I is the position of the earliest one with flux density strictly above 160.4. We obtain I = 6659.64 AA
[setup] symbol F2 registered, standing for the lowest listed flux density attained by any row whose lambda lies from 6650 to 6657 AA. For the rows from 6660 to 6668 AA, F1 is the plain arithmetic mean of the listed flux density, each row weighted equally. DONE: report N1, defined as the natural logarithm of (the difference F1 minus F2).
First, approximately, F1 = 162.8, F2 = 155.1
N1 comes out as 2.0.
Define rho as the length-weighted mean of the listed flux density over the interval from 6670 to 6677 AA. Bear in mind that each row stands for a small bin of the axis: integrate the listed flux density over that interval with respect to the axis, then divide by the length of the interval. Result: 166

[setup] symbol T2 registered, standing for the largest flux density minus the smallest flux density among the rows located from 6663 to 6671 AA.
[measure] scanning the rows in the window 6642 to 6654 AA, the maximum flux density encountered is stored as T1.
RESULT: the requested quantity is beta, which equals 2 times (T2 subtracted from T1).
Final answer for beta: 317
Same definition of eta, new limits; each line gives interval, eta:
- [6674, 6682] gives 6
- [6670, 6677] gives 8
